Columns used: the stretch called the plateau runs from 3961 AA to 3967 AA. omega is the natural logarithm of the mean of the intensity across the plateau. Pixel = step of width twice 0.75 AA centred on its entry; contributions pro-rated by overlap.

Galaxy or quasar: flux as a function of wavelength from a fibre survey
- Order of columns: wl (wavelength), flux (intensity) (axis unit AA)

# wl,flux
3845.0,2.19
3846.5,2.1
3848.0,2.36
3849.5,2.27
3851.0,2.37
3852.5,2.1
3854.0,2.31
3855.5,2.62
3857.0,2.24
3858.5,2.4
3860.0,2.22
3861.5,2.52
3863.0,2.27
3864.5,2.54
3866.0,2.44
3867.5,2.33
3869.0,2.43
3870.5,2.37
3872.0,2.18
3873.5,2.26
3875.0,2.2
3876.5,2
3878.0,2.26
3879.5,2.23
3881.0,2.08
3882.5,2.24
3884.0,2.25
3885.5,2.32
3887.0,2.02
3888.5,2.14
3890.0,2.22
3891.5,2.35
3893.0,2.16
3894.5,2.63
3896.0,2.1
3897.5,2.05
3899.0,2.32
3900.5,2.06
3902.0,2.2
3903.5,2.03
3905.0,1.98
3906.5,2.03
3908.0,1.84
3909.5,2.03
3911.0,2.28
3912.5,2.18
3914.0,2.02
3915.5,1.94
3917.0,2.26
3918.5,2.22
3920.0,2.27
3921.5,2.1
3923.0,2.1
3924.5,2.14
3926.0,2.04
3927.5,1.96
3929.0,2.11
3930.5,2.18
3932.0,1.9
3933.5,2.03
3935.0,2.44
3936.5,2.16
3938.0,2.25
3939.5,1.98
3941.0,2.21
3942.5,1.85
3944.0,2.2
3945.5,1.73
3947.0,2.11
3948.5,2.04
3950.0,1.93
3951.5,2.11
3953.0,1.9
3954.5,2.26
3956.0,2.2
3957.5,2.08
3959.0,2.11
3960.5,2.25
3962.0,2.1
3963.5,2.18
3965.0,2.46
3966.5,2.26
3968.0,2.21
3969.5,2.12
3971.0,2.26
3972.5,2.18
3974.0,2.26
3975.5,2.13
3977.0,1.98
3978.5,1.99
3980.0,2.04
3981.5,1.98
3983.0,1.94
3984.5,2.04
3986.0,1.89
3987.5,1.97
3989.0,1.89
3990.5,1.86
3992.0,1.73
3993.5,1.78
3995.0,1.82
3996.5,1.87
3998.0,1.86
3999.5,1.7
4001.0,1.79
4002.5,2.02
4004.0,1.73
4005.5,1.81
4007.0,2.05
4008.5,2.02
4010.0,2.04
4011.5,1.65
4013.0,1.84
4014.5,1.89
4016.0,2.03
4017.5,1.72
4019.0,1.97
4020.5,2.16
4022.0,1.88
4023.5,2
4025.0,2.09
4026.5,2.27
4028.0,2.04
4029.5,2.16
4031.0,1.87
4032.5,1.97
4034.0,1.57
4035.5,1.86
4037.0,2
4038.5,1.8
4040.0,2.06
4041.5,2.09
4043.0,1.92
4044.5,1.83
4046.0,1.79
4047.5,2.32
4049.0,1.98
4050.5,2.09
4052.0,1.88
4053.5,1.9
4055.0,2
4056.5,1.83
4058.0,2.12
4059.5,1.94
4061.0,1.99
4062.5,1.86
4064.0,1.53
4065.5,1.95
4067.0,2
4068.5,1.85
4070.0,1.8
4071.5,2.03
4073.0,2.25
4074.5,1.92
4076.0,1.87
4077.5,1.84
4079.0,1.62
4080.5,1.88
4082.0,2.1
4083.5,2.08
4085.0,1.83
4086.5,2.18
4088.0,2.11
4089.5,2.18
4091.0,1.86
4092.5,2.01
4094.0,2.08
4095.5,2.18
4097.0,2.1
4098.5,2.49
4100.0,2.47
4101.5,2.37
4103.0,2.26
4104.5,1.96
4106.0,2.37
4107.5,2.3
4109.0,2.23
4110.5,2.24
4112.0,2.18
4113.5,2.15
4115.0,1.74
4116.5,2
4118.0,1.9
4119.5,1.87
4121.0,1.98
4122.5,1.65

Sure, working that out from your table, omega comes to 0.81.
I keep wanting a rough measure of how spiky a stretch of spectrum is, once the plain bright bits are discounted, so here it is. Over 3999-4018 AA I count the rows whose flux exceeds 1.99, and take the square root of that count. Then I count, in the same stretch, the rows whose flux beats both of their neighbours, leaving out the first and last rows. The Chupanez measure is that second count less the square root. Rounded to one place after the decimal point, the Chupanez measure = 1.8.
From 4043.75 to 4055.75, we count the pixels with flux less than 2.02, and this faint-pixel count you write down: 6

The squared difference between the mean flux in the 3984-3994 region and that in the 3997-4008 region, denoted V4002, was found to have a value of 0.001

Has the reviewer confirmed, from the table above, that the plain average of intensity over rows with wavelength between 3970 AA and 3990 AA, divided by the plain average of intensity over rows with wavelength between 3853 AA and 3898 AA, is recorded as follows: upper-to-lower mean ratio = 0.90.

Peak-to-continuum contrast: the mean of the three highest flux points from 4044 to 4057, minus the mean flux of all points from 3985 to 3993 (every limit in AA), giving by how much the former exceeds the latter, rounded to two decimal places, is 0.27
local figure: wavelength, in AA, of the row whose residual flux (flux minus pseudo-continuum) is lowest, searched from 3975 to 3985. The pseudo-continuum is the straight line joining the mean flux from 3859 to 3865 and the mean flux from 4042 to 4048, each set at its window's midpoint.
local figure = 3983.0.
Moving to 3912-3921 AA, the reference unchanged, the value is 3915.5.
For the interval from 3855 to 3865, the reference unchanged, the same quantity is 3860.0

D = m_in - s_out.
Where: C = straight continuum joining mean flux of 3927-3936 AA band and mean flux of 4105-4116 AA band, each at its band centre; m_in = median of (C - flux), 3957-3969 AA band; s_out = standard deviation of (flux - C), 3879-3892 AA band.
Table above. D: -0.18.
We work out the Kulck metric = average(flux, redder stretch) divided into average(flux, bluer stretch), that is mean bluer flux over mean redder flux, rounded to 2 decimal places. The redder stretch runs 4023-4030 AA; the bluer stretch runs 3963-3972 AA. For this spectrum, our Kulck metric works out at 1.06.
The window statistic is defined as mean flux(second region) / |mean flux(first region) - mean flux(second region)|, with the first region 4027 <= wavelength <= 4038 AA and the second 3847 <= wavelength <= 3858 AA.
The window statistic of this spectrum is 6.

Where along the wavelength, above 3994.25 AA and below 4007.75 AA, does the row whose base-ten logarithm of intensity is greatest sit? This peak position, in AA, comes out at 4007.0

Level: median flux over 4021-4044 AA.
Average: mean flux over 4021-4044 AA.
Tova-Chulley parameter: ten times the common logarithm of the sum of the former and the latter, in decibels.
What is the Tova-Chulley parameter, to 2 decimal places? 5.99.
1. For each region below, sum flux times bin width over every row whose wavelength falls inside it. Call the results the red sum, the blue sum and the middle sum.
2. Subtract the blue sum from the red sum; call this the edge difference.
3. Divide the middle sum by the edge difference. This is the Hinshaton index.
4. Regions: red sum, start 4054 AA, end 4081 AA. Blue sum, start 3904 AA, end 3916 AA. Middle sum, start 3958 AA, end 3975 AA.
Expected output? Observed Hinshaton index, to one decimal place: 1.4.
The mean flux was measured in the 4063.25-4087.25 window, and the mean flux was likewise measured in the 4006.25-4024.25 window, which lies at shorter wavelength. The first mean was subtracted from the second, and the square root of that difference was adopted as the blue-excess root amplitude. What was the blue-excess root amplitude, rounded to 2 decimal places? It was 0.13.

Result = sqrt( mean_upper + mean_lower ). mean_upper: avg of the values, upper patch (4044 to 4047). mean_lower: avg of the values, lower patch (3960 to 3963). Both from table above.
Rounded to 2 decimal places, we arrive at 2.00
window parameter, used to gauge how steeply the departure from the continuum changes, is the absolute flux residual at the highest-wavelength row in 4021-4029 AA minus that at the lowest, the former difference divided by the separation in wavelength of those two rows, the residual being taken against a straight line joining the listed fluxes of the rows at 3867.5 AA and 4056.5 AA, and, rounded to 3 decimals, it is 0.016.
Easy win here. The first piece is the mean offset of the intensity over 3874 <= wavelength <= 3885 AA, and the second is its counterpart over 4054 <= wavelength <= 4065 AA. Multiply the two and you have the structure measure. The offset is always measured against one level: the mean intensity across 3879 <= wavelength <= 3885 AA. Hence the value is 0.006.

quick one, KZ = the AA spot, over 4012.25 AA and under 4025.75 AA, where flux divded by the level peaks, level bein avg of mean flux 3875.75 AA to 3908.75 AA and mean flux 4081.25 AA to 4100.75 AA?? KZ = 4020.5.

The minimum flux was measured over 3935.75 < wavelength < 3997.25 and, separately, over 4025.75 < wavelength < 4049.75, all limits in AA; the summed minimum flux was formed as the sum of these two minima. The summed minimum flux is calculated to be 3.30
